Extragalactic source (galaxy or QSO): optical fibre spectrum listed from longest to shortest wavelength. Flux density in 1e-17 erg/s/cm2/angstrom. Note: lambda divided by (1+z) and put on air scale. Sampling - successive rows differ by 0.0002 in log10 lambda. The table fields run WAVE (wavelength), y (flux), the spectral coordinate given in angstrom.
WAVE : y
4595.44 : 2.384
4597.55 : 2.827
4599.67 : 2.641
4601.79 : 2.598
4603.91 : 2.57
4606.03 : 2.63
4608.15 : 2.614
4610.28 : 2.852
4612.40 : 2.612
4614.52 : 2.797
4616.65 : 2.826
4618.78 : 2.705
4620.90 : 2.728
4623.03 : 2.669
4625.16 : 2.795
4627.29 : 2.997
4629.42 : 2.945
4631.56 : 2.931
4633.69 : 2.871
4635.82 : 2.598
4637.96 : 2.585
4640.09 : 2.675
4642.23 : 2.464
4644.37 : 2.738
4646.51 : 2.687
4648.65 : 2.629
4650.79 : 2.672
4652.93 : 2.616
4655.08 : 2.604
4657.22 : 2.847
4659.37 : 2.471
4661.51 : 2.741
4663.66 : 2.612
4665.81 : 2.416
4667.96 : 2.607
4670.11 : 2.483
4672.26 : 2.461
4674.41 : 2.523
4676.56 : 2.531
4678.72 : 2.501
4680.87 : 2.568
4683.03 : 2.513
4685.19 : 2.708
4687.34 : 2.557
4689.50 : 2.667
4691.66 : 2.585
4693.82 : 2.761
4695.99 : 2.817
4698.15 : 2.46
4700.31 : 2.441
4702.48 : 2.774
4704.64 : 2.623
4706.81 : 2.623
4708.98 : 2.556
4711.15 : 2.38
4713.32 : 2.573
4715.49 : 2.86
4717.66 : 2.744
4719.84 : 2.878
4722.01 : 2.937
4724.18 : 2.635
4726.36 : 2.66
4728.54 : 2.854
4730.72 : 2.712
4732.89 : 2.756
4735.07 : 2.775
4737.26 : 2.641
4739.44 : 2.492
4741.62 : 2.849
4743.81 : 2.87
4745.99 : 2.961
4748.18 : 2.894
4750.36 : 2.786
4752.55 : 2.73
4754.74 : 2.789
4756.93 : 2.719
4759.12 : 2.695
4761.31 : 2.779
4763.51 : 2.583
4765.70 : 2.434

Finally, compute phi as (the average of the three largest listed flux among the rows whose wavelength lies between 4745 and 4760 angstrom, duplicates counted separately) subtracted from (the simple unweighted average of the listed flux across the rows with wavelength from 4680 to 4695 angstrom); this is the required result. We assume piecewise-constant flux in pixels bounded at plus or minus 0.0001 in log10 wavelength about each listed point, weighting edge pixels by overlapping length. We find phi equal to -0.26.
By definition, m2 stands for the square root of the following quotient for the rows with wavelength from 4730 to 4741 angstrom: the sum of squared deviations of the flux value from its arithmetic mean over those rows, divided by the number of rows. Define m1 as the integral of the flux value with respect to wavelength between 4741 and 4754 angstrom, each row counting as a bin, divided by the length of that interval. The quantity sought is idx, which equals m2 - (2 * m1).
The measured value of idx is -5.59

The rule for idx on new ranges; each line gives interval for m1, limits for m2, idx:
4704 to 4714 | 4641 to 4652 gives -5.00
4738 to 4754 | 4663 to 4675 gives -5.52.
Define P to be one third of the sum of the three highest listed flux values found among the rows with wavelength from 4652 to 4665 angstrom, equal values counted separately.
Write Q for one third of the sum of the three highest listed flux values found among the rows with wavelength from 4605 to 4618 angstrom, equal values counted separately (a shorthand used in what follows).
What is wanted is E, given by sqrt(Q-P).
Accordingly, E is 0.3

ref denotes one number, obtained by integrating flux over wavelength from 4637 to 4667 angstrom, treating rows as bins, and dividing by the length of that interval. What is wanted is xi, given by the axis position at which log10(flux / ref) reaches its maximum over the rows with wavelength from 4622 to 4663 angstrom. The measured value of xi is 4627.29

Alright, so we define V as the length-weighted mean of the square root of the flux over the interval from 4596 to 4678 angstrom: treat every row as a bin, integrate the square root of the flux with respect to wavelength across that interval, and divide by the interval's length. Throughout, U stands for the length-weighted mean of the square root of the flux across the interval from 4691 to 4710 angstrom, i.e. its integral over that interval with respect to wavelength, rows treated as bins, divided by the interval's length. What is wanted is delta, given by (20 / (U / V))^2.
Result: 407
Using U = 1.62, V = 1.63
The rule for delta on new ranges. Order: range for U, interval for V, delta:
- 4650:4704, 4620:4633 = 438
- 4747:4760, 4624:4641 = 404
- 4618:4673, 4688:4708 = 394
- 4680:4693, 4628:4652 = 416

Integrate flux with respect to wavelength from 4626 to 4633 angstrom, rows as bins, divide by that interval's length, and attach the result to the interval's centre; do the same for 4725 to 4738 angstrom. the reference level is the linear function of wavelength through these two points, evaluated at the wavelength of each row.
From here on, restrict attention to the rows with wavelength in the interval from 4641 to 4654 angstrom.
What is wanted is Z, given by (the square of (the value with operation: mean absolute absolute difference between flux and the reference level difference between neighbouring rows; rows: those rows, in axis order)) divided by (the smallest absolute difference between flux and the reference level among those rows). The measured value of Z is 0.1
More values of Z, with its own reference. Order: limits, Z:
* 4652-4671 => 0.9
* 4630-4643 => 1.4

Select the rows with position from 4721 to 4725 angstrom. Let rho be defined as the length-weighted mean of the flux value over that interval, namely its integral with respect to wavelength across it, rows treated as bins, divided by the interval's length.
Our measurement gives 2.80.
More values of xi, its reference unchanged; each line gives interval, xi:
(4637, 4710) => 4657.22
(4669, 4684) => 4680.87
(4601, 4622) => 4610.28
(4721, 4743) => 4722.01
